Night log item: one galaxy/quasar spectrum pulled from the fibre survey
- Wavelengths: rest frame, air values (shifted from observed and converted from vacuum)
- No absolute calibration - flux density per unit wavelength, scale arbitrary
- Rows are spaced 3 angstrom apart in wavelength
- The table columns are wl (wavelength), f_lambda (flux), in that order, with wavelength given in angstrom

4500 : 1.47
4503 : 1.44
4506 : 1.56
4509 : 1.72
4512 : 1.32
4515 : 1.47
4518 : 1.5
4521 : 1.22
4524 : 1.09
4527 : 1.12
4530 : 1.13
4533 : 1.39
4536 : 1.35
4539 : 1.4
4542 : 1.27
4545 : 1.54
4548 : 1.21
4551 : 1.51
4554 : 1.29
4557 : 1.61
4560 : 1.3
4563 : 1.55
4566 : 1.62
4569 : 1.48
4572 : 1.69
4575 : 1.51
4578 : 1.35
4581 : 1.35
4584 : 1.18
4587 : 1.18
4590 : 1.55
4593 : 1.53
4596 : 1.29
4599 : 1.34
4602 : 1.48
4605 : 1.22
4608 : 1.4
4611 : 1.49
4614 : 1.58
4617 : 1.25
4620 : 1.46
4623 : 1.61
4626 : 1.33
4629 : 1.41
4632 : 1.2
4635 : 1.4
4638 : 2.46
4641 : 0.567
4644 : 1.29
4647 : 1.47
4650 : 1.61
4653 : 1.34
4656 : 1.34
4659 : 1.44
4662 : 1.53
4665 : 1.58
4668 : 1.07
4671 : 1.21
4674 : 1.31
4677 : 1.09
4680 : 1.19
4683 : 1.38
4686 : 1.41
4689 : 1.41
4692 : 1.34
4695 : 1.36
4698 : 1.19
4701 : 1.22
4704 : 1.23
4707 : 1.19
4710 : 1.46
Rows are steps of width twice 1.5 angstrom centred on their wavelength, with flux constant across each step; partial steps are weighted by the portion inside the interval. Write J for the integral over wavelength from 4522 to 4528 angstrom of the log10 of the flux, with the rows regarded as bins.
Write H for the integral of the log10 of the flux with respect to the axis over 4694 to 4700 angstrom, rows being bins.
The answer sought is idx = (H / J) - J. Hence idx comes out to 1.9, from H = 0.60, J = 0.3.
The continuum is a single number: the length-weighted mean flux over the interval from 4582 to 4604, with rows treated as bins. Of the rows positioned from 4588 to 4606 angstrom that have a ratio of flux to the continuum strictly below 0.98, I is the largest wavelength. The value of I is 4605 angstrom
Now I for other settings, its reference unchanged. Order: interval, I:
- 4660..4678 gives 4677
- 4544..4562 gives 4560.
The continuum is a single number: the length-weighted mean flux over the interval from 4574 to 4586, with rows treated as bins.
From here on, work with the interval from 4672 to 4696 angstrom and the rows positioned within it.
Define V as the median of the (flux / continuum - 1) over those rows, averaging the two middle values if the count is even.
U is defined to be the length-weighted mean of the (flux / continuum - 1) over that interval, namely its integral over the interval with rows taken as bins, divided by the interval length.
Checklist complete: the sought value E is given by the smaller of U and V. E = -0.02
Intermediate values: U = -0.02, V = 0.01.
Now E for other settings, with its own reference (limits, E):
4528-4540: -0.02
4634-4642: 0.05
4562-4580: 0.15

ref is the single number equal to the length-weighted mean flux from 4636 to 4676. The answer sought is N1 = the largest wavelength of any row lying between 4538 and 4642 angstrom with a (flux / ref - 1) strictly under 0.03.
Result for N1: 4641 angstrom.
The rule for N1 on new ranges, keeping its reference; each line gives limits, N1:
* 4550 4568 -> 4560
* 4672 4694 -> 4692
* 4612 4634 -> 4632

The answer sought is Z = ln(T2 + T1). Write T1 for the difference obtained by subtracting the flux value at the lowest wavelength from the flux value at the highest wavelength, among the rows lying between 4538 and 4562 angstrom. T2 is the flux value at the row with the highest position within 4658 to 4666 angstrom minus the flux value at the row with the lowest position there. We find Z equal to -3.2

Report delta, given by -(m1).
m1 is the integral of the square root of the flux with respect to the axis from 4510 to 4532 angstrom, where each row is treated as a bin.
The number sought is -24.8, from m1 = 24.8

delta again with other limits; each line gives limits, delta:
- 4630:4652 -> -25.8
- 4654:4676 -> -25.5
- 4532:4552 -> -23.5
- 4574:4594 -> -23.4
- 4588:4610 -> -26.0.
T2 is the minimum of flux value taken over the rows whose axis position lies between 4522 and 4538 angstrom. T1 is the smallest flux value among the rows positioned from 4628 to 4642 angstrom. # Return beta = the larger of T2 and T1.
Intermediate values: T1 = 0.567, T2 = 1.09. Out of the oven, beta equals 1.09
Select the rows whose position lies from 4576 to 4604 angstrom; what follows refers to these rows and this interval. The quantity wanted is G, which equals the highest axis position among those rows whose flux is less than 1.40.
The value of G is 4599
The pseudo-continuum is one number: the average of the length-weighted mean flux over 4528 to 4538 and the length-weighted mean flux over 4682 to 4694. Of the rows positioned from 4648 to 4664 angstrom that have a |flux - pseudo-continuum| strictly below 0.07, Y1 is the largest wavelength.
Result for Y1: 4656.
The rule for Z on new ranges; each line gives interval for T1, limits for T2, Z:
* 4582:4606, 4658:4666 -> -1.7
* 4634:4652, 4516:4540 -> -2.2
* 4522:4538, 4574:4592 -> -1.2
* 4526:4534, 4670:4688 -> -0.8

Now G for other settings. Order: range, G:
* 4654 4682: 4680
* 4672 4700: 4698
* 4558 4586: 4584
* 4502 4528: 4527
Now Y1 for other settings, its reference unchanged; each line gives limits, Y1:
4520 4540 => 4539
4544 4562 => 4560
